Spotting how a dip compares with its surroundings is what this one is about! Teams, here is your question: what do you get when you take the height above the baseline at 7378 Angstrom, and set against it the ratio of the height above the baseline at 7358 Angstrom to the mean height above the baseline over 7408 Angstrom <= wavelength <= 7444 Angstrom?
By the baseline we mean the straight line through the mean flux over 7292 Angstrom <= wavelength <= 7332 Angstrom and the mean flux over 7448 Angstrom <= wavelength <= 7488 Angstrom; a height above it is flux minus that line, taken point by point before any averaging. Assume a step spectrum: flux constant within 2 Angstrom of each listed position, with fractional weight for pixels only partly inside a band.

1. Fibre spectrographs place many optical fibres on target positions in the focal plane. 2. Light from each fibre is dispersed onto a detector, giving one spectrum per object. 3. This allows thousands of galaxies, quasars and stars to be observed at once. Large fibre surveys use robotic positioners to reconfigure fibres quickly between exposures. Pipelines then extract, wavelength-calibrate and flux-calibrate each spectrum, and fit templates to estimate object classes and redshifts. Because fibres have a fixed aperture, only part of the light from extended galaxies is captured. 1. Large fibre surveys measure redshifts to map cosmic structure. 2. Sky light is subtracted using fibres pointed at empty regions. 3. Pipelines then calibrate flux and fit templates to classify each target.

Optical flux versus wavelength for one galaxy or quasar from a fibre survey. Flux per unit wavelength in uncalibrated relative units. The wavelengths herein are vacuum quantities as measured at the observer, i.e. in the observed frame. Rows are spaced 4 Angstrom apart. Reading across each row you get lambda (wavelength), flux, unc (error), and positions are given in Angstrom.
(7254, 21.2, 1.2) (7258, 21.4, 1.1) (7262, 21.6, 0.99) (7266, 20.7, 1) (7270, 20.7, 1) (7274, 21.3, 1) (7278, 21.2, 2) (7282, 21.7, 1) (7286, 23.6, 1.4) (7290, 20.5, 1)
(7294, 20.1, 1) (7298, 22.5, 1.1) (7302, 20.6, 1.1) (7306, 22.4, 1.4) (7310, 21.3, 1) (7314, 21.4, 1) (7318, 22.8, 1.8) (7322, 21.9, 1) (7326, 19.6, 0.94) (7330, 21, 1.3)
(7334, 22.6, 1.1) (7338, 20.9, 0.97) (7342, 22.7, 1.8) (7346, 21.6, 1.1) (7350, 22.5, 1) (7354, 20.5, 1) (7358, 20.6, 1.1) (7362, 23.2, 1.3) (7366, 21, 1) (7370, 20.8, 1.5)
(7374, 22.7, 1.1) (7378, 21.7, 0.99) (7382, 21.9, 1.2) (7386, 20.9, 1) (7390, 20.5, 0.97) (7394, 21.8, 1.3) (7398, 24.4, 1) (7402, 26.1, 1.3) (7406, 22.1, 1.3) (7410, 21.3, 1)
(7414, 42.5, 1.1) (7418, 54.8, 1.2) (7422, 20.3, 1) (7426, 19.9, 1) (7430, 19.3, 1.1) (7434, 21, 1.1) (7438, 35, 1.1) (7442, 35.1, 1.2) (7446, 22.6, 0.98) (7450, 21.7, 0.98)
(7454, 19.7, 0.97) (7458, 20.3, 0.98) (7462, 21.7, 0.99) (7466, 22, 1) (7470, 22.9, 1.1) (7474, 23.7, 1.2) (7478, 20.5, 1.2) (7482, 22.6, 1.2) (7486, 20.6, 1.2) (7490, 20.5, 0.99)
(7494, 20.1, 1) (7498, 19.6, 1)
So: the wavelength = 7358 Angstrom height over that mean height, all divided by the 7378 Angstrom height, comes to -0.39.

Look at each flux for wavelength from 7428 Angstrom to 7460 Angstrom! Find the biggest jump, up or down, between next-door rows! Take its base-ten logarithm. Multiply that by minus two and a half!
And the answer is -2.9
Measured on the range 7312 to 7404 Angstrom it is -1.0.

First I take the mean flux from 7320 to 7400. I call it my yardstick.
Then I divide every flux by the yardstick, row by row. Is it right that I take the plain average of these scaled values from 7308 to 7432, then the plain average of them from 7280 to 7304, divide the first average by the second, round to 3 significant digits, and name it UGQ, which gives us 1.09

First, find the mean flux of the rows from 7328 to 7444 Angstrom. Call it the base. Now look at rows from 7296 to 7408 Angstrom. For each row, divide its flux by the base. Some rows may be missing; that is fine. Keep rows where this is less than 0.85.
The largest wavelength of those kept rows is 7390 Angstrom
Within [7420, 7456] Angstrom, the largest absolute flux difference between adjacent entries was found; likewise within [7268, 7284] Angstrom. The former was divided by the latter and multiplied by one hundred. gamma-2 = 2333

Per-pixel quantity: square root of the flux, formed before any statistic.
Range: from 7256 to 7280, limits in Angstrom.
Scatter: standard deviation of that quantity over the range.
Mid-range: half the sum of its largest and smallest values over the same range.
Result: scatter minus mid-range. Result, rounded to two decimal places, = -4.56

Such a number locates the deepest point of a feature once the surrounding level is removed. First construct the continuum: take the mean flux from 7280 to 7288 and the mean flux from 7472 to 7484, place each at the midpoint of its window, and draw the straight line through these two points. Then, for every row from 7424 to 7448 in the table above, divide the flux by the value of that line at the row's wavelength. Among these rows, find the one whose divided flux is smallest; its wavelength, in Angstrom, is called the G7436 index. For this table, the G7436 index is 7430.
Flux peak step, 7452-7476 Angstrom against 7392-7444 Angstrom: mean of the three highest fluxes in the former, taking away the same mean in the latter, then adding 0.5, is -21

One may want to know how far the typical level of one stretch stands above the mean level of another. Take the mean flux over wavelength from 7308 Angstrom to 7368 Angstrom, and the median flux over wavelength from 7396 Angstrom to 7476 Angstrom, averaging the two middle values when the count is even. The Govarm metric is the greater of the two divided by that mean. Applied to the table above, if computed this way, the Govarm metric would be 1.022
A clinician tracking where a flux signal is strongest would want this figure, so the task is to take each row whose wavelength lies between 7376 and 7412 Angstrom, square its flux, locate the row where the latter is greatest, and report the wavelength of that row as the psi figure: 7402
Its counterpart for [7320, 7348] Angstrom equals 7342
